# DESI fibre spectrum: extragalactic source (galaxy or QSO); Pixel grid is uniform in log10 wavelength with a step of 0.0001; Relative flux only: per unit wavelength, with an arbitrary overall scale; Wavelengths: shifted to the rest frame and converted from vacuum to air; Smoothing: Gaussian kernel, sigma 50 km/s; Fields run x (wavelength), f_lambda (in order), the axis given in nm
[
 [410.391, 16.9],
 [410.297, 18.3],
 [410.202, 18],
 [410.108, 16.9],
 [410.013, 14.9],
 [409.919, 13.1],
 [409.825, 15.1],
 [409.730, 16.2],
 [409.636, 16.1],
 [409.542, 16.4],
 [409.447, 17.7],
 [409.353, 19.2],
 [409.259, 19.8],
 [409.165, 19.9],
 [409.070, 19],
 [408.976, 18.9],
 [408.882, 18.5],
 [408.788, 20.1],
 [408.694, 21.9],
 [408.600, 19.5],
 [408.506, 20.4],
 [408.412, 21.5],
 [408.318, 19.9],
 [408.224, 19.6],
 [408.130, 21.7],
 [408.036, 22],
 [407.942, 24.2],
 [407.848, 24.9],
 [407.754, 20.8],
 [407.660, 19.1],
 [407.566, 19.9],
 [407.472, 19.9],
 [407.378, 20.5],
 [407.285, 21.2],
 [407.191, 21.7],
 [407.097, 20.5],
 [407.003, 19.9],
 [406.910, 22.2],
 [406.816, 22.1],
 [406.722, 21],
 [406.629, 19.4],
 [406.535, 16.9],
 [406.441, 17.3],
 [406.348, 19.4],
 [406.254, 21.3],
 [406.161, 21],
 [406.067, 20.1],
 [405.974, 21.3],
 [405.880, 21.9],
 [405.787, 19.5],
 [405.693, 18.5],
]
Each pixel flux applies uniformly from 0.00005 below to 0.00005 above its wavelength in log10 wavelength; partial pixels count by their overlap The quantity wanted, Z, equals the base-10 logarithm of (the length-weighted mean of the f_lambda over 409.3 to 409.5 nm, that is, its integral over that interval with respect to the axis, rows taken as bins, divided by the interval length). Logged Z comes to 1.27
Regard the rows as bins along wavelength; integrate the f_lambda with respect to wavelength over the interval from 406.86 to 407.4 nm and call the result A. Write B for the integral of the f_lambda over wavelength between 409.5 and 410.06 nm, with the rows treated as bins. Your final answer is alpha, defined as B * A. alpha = 97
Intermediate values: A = 11.4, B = 8.6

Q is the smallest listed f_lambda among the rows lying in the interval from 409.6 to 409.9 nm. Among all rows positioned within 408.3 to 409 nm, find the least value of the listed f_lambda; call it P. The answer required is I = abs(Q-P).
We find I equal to 3.4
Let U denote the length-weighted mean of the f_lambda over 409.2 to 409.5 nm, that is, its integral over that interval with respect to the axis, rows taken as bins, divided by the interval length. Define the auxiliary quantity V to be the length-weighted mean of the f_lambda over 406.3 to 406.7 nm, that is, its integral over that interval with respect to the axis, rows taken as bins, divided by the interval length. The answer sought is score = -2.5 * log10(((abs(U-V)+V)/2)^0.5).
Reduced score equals -1.22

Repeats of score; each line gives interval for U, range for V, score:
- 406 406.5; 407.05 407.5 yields -1.30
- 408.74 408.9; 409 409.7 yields -1.24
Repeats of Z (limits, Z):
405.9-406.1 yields 1.32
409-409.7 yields 1.26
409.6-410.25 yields 1.20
